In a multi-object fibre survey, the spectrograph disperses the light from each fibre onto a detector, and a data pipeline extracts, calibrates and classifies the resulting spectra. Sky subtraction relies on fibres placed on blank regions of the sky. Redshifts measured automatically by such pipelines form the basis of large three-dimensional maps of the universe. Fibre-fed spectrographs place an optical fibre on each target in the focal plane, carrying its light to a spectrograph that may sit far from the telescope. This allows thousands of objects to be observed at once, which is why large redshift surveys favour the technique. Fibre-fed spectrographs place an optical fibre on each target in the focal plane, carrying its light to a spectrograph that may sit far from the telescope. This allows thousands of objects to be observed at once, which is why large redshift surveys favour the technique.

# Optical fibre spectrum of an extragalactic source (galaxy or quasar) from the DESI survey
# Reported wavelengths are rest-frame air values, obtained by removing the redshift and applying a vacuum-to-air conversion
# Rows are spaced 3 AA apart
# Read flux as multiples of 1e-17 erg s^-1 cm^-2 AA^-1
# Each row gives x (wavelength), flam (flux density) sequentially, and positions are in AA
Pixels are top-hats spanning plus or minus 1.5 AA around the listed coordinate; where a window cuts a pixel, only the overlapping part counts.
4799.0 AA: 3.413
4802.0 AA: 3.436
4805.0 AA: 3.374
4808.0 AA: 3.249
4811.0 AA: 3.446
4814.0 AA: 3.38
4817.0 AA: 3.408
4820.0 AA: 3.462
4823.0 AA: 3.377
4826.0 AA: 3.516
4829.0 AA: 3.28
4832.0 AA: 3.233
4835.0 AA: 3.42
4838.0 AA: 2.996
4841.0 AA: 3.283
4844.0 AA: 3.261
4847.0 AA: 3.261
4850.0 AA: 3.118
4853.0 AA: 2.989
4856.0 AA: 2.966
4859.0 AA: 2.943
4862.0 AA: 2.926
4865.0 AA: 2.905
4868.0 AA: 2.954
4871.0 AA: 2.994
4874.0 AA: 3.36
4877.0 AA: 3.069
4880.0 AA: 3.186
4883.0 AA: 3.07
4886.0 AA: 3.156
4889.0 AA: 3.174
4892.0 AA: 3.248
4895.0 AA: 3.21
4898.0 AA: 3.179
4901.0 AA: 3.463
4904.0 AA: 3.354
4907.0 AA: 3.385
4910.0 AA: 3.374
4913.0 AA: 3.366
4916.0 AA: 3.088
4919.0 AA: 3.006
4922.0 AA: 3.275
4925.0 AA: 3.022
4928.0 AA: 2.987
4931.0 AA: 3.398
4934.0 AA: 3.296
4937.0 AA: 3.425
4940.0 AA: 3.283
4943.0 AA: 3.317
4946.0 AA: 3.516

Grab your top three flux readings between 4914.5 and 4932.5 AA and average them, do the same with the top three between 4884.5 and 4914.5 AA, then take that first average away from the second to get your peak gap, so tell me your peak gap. 0.15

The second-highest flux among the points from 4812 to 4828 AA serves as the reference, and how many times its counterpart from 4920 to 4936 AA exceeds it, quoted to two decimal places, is 0.95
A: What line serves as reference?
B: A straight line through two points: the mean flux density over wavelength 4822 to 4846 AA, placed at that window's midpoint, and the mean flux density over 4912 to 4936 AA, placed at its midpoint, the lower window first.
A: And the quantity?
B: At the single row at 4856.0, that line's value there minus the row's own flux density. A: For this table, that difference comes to 0.30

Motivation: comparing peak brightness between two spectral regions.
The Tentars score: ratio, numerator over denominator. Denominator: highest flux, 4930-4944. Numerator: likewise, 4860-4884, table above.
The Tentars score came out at 0.98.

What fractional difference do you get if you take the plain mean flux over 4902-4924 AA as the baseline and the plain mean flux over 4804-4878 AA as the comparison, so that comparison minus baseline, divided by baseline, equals -0.02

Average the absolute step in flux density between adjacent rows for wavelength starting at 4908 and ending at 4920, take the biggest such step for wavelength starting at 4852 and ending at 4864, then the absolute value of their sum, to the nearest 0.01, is 0.15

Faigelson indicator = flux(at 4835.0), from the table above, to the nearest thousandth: 3.420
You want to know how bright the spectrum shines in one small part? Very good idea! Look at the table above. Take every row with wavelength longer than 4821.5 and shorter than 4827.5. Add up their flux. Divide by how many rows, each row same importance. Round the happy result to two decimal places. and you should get 3.45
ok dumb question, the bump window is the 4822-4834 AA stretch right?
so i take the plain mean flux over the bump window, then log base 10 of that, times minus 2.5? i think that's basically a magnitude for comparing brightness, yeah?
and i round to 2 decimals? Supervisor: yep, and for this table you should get -1.31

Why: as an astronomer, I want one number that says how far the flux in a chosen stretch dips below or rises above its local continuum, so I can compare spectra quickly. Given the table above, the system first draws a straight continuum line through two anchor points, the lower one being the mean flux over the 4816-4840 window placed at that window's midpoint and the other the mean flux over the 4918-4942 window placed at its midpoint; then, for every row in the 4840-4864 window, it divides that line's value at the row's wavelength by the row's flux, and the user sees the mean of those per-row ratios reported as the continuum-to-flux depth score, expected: 1.07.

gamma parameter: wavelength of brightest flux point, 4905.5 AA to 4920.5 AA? 4907.0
